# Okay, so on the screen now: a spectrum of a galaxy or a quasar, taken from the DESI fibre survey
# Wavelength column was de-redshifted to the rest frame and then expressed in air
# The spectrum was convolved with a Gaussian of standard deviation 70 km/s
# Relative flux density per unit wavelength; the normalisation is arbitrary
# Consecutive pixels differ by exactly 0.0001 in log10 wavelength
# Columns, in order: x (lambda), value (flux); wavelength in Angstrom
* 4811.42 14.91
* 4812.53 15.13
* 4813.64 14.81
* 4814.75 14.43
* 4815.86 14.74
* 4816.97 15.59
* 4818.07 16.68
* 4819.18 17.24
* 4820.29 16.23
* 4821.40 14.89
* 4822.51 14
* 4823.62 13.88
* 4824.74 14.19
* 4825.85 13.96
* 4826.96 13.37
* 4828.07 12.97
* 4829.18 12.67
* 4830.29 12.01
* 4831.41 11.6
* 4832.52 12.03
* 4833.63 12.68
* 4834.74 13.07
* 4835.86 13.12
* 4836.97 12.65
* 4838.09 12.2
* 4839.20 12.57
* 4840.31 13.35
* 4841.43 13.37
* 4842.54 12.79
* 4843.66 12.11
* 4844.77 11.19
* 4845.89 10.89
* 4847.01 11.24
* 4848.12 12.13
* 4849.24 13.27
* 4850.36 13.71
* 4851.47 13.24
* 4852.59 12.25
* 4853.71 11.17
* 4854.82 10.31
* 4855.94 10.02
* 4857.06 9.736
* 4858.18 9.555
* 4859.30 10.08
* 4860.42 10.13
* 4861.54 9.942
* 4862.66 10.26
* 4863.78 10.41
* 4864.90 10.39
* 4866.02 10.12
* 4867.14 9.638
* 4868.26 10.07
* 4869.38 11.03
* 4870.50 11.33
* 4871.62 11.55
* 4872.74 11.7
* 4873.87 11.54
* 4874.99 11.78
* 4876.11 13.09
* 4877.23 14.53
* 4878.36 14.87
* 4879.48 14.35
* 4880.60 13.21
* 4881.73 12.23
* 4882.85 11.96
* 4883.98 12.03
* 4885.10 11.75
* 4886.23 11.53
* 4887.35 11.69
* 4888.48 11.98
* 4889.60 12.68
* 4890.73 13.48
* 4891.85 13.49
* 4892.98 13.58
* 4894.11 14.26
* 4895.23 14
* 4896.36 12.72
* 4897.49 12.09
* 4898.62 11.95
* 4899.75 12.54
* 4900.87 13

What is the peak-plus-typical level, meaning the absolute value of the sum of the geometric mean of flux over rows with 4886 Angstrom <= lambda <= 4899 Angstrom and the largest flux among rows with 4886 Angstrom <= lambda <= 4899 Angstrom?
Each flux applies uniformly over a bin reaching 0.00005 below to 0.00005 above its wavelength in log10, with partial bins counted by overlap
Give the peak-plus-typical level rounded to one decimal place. 27.0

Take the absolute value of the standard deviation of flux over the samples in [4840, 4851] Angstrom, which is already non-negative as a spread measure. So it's 1.0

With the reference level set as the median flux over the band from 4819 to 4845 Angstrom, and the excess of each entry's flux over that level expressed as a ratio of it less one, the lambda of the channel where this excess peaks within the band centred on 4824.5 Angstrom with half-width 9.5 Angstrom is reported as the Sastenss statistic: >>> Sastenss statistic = 4819.18 Angstrom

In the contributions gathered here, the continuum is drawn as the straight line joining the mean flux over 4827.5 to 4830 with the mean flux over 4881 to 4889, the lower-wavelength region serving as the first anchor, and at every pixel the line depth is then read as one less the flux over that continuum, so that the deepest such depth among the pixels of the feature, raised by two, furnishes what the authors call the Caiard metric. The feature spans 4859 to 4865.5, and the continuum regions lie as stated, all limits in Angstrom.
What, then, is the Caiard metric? 2.19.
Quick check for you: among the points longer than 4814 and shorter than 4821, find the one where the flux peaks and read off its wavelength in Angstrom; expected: 4819.18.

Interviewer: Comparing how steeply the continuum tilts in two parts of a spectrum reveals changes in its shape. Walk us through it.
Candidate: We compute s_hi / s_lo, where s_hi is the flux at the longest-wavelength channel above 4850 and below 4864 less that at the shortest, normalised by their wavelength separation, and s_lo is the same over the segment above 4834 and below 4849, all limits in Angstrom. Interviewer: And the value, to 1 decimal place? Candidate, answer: 3.5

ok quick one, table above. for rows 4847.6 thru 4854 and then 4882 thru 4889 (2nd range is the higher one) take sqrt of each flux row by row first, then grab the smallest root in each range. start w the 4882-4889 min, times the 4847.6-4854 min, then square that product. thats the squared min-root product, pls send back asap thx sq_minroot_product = 129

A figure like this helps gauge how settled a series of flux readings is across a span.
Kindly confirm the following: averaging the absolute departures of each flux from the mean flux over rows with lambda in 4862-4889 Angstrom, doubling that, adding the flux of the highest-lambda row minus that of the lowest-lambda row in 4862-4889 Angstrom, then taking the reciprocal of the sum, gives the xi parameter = 0.27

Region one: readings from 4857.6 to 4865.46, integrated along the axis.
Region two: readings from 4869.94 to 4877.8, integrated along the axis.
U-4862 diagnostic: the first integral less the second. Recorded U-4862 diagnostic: -17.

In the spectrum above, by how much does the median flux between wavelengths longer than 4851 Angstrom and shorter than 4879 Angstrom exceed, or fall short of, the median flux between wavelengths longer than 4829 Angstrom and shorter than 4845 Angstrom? -2.2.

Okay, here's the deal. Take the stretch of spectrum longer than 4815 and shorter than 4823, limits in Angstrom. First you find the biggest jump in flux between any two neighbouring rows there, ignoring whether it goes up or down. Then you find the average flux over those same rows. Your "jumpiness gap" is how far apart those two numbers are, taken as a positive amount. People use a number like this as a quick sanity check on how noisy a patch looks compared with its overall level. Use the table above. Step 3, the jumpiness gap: 14.3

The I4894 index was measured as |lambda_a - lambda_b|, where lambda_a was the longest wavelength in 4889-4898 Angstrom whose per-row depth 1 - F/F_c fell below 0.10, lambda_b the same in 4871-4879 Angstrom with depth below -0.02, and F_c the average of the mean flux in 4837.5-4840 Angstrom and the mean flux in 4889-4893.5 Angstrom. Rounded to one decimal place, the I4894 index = 19.1 Angstrom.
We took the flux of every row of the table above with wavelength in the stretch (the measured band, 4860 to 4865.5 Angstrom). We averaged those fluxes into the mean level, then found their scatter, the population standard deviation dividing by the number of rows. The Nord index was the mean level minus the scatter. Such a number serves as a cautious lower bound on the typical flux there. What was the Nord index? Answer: 10.1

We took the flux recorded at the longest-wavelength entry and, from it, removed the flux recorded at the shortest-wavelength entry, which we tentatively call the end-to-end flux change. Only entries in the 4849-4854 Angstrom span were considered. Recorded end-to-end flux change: -2.10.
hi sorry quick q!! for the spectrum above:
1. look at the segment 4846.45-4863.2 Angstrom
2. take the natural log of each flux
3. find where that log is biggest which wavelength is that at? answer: 4850.36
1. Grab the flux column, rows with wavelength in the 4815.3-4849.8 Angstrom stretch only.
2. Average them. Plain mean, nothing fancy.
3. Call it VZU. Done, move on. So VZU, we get 13.3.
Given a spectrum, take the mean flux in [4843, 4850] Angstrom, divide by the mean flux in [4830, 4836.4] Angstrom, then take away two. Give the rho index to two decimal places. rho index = -1.05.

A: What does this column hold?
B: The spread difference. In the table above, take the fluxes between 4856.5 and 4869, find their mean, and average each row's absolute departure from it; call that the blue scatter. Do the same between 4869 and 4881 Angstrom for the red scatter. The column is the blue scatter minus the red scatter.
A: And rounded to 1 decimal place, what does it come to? -1.0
